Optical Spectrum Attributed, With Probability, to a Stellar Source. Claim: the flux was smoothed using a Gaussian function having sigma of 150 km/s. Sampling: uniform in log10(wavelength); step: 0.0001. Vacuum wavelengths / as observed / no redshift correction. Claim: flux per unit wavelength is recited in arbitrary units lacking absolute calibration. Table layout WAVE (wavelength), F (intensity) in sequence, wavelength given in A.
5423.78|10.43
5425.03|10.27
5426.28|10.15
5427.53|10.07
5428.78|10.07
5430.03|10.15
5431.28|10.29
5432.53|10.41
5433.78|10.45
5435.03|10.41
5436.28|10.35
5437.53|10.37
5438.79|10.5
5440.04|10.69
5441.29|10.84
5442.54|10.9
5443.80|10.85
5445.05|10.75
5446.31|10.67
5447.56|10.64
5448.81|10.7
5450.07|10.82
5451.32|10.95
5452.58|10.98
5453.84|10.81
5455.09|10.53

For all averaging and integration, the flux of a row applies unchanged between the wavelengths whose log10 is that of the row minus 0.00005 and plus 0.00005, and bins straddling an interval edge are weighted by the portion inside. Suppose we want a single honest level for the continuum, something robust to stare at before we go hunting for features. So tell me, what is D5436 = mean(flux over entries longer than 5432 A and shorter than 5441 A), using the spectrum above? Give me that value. 10.5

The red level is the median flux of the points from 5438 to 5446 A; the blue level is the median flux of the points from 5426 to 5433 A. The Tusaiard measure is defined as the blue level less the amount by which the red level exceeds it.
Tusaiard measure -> 9.5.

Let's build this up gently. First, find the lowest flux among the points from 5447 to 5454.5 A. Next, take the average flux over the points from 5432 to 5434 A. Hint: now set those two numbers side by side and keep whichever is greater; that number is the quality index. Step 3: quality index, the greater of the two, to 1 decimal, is 10.6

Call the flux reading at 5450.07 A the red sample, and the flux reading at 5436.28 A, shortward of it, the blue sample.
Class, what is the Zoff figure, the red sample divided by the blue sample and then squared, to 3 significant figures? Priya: 1.09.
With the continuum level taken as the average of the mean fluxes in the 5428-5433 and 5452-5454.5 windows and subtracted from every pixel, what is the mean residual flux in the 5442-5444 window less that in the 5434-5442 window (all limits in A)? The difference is 0.35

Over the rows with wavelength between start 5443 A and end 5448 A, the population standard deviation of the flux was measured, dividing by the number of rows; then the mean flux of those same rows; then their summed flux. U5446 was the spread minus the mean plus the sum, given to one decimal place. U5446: 32.3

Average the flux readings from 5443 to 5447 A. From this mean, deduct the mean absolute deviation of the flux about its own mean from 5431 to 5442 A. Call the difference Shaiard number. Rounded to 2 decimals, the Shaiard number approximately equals 10.62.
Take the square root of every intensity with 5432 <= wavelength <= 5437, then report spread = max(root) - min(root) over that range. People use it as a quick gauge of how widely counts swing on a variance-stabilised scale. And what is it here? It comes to 0.016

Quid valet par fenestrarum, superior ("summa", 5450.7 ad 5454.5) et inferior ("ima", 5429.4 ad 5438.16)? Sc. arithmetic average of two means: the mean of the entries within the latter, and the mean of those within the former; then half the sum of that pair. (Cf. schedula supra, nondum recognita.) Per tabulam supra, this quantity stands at 10.63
